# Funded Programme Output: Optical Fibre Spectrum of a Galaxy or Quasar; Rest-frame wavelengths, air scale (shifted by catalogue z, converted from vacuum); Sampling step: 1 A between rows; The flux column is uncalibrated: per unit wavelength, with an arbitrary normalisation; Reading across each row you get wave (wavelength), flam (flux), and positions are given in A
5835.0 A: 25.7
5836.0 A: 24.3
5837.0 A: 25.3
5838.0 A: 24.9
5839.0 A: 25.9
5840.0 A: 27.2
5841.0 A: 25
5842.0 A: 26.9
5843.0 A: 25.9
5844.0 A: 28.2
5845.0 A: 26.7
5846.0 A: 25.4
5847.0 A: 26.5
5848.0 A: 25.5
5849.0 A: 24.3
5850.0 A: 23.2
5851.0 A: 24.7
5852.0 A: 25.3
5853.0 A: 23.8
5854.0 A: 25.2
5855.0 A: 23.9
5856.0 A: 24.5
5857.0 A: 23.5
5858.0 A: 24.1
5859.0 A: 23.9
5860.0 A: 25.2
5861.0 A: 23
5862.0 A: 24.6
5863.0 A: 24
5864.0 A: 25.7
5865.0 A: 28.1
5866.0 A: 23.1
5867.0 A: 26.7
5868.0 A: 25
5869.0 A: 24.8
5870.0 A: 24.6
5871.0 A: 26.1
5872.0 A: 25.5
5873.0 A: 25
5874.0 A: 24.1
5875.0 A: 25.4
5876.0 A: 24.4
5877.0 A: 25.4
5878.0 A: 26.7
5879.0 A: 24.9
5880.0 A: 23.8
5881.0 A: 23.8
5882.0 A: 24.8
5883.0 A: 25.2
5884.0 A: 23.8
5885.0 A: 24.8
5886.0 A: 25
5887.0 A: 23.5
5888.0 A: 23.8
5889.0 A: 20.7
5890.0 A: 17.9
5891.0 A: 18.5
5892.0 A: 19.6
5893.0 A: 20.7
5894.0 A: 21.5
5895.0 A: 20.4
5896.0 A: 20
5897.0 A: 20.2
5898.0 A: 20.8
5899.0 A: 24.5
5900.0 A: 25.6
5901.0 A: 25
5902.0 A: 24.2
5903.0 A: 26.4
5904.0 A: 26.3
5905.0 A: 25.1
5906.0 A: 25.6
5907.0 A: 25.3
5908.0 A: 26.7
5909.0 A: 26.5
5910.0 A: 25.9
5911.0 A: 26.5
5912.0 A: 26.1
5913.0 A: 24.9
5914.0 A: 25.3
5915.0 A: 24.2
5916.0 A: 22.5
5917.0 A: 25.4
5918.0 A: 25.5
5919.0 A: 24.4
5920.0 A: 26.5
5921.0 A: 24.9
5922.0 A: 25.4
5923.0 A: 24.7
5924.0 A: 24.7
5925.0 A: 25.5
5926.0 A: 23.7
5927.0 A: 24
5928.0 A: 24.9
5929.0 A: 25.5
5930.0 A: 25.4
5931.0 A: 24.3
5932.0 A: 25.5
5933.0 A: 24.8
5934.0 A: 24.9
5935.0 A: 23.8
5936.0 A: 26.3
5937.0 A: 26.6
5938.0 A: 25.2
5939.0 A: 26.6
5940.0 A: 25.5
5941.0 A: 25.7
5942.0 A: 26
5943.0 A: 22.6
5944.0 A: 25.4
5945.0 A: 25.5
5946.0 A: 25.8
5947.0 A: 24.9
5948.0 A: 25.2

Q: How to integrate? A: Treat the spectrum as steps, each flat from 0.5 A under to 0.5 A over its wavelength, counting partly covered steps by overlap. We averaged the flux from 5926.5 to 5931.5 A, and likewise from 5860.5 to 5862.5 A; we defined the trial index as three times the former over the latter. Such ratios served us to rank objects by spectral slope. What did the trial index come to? 3.13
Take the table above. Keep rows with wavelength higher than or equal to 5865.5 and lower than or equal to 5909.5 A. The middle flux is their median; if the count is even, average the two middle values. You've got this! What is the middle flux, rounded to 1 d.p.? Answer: 24.8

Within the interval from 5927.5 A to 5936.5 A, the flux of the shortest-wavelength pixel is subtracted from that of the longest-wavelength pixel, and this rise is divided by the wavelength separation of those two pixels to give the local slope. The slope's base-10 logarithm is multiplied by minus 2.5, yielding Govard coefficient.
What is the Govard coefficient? 1.9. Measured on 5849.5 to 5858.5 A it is 2.4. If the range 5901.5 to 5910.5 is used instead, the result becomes 1.7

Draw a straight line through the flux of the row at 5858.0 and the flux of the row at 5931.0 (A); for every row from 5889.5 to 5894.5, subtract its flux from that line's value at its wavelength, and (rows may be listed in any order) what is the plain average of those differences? 4.6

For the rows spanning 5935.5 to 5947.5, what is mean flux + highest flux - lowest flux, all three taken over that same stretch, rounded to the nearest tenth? 29.5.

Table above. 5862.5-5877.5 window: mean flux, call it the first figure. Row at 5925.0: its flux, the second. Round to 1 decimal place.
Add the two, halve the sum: 25.3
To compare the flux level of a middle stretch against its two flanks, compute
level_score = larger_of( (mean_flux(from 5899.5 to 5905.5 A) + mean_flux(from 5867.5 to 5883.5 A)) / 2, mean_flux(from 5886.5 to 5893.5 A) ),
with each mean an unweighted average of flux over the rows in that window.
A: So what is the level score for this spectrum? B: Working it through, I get 25.2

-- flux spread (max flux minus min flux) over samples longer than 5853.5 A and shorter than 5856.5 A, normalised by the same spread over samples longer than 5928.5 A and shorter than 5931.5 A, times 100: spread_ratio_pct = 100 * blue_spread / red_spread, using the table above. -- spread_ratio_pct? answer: 108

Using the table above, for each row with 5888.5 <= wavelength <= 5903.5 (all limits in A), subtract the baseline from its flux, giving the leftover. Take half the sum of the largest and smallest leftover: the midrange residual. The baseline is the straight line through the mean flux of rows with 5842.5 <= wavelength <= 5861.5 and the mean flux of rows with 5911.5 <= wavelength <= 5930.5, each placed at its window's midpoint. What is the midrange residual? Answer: -2.8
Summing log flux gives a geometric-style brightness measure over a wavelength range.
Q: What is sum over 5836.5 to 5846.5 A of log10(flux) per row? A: 14.2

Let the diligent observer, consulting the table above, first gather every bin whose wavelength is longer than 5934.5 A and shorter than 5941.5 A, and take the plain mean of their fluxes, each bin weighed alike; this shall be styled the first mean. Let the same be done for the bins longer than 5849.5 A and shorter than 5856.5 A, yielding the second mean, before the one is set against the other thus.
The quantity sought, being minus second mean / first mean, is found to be -0.95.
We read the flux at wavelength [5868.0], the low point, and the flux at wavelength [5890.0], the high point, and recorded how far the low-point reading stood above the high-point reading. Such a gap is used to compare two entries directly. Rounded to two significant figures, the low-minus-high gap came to 7.1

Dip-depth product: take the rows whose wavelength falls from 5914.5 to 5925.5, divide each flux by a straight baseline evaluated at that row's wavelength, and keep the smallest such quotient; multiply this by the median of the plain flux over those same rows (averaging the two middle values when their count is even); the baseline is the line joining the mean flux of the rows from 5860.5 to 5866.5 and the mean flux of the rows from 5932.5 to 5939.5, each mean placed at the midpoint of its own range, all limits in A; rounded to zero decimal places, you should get 22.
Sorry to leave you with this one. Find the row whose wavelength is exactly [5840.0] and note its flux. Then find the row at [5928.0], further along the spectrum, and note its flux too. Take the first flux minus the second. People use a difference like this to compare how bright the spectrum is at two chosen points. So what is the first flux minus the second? 2.3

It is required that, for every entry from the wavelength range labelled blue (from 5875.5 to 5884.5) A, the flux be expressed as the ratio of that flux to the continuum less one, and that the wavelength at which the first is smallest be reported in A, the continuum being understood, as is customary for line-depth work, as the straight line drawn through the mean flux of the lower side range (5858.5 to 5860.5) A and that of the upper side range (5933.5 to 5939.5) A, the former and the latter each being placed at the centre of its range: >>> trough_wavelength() 5884.0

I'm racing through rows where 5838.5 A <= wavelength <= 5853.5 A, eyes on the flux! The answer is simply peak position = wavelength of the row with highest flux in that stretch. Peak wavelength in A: 5844.0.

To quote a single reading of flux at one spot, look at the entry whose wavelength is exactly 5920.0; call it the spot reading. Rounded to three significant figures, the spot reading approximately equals 26.5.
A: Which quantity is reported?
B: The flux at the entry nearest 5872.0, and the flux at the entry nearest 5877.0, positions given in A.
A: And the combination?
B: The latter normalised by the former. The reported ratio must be 1.00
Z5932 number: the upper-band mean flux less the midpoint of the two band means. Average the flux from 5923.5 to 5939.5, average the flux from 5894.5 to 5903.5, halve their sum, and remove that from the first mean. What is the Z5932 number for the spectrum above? 1.0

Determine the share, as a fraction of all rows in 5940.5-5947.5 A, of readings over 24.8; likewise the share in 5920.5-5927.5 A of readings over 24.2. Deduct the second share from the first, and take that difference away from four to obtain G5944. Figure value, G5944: 3.9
